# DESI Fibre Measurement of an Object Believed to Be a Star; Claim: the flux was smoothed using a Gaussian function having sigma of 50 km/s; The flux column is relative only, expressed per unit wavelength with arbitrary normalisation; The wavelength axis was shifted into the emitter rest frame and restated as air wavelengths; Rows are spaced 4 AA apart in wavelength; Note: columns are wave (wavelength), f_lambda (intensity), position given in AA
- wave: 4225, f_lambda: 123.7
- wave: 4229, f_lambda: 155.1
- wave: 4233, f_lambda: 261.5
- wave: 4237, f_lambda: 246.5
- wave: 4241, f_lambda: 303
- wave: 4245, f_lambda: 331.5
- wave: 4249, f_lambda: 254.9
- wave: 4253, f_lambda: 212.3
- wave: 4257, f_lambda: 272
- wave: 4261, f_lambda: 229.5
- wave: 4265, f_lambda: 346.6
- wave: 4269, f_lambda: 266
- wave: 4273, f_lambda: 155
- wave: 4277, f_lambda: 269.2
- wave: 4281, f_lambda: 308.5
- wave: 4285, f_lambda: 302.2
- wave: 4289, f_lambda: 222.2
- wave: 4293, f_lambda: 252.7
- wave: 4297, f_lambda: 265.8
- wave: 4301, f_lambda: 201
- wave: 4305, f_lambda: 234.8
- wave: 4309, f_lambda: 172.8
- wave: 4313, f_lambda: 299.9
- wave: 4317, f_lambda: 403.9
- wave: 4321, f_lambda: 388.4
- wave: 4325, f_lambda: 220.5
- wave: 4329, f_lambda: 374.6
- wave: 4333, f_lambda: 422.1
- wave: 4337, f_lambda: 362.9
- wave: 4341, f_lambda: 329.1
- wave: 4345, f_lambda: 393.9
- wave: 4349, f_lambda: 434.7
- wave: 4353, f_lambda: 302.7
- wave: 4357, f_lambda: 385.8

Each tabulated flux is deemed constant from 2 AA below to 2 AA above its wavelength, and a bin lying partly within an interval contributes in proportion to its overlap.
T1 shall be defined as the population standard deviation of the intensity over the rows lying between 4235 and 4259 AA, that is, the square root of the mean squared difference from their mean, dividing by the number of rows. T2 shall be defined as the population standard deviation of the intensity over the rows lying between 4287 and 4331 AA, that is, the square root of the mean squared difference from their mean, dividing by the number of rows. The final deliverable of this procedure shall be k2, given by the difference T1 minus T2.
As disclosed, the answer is -38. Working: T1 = 39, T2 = 76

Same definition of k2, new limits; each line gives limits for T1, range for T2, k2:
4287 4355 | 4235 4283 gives 31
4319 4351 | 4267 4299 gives 17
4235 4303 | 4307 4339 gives -38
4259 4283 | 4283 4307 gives 28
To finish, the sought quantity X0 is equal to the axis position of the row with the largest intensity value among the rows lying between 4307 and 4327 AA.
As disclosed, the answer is 4317 AA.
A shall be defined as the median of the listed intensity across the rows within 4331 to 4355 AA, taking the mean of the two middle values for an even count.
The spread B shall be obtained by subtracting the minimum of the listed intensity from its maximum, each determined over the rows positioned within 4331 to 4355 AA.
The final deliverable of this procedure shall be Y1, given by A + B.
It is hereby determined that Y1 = 510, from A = 378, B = 132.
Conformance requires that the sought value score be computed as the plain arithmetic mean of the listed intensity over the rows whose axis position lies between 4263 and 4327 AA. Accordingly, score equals 269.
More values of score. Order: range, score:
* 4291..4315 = 238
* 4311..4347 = 355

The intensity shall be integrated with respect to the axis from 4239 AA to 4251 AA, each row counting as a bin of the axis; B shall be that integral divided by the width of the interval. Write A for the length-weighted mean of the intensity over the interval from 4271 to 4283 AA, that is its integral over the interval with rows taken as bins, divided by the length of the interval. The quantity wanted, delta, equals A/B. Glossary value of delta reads 0.82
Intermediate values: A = 244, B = 296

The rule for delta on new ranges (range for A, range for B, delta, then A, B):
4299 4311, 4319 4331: 0.62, 203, 328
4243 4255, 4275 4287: 0.91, 266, 293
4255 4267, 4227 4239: 1.28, 283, 221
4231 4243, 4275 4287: 0.92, 270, 293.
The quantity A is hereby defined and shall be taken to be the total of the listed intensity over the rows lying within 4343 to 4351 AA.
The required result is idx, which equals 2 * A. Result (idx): 1657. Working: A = 829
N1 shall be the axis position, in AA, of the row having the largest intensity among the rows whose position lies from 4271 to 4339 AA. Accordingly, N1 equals 4333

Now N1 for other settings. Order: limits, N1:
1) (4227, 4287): 4265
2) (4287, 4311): 4297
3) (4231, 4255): 4245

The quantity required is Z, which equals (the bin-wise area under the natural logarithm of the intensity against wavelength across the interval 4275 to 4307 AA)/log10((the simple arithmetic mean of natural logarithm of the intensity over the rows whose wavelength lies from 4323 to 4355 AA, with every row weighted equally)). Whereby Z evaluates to 231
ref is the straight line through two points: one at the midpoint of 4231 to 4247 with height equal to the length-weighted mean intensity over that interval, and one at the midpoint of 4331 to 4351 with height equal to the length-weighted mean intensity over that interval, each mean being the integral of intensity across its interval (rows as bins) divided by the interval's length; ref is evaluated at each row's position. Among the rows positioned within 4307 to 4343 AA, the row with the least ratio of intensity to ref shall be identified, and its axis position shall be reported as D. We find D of 4309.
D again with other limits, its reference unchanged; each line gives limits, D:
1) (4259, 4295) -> 4273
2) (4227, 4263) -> 4229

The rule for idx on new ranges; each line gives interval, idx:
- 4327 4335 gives 1593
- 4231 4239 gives 1016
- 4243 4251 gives 1173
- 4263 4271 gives 1225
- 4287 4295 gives 950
